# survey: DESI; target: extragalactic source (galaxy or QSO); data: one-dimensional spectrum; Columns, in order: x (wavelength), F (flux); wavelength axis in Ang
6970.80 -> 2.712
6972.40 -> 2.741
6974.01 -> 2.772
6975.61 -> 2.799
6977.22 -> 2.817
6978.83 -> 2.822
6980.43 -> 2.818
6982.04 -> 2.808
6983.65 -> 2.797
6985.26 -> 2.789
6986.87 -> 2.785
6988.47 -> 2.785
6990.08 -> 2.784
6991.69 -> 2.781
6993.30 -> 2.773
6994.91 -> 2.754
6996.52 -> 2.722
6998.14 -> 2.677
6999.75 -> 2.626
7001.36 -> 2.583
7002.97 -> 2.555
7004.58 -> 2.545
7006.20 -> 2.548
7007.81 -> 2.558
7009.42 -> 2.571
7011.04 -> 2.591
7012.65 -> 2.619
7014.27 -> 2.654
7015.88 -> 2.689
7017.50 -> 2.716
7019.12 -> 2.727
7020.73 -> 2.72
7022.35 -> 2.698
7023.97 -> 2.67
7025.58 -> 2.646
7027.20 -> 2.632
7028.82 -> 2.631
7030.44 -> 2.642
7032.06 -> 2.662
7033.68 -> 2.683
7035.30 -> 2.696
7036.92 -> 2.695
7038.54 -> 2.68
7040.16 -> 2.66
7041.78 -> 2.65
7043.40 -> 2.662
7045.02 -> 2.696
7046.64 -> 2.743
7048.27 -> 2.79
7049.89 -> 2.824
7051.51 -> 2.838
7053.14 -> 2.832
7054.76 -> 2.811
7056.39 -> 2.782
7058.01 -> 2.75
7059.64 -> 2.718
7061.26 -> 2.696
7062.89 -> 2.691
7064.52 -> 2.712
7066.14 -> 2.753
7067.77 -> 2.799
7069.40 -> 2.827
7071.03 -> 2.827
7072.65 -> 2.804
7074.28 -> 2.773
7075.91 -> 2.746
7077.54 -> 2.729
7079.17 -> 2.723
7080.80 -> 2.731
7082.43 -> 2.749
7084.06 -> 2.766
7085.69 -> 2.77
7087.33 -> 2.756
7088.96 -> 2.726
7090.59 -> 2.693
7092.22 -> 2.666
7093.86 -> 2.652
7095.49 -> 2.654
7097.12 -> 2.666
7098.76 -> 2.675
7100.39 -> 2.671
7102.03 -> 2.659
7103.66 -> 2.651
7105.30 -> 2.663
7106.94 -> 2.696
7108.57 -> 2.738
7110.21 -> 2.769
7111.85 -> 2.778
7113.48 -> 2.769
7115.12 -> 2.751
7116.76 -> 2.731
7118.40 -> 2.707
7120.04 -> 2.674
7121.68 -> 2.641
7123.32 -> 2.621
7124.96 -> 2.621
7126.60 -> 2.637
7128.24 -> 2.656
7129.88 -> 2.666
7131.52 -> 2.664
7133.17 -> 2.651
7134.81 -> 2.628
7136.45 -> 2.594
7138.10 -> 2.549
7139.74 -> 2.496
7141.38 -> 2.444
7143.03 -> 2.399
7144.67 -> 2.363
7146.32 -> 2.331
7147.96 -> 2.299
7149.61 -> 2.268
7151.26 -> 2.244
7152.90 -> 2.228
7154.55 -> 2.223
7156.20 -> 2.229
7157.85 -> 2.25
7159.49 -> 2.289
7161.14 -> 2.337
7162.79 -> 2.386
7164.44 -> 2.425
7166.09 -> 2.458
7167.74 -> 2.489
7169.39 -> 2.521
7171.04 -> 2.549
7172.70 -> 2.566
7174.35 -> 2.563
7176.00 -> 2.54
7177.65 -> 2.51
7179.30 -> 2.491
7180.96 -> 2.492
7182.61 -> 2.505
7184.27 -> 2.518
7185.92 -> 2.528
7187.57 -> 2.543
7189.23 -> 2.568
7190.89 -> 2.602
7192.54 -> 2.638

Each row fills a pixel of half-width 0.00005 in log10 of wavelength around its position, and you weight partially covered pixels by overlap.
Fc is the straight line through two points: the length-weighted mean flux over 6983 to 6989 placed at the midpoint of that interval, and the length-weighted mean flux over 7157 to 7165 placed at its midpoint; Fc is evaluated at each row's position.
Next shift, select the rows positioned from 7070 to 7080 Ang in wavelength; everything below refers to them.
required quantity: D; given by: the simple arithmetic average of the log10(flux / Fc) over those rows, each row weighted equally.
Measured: 0.034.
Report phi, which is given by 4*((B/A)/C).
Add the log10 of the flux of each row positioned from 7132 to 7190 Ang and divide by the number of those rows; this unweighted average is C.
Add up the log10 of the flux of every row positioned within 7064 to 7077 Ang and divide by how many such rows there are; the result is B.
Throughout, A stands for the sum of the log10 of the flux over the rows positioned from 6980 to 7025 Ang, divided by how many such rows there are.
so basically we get 10.7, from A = 0.430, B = 0.444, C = 0.387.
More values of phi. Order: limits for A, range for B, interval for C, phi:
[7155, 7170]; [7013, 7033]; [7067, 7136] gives 10.5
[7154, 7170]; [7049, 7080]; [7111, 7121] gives 10.9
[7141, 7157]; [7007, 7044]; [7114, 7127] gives 11.0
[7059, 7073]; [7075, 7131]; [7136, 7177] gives 10.3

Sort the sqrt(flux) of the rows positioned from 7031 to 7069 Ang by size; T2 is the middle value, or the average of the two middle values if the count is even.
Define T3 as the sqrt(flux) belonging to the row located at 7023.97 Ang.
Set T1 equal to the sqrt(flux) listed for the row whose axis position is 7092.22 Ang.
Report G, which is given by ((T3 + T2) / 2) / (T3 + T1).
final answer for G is 0.502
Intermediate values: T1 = 1.63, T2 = 1.65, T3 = 1.63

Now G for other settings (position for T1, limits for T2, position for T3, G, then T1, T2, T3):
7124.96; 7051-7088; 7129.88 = 0.506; 1.62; 1.66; 1.63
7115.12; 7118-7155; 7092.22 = 0.493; 1.66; 1.61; 1.63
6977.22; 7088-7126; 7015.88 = 0.493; 1.68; 1.64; 1.64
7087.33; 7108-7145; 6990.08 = 0.495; 1.66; 1.63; 1.67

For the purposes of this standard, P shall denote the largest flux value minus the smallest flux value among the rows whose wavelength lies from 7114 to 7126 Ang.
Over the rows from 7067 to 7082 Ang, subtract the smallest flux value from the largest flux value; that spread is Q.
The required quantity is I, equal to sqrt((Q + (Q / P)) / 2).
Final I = 0.67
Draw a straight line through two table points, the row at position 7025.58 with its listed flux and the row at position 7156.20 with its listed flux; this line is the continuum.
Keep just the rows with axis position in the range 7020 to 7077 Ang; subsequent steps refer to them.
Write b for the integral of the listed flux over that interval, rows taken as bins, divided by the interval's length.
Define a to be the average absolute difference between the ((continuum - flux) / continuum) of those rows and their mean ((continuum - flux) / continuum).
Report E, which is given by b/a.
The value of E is 71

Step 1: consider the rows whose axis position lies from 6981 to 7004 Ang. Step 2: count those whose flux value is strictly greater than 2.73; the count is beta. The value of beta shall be 9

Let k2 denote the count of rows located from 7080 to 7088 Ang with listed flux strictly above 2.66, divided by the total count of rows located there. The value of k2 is 1.00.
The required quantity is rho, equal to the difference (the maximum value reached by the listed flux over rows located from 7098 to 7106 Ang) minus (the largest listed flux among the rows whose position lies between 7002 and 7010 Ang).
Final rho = 0.10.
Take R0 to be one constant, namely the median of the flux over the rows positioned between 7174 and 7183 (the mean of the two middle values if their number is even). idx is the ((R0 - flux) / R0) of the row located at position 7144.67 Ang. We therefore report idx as 0.06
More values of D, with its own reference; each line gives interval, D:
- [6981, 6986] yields 0.000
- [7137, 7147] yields 0.008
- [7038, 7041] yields 0.003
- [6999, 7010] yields -0.028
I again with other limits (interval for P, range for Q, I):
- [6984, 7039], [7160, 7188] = 0.76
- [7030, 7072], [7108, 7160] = 1.30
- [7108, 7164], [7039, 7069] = 0.51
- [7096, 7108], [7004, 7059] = 1.84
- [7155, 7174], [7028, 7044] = 0.36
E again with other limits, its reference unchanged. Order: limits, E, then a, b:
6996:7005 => 144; 0.018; 2.62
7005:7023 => 95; 0.028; 2.64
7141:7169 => 64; 0.036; 2.33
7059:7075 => 115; 0.024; 2.76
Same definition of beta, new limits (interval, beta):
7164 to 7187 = 0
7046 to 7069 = 10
